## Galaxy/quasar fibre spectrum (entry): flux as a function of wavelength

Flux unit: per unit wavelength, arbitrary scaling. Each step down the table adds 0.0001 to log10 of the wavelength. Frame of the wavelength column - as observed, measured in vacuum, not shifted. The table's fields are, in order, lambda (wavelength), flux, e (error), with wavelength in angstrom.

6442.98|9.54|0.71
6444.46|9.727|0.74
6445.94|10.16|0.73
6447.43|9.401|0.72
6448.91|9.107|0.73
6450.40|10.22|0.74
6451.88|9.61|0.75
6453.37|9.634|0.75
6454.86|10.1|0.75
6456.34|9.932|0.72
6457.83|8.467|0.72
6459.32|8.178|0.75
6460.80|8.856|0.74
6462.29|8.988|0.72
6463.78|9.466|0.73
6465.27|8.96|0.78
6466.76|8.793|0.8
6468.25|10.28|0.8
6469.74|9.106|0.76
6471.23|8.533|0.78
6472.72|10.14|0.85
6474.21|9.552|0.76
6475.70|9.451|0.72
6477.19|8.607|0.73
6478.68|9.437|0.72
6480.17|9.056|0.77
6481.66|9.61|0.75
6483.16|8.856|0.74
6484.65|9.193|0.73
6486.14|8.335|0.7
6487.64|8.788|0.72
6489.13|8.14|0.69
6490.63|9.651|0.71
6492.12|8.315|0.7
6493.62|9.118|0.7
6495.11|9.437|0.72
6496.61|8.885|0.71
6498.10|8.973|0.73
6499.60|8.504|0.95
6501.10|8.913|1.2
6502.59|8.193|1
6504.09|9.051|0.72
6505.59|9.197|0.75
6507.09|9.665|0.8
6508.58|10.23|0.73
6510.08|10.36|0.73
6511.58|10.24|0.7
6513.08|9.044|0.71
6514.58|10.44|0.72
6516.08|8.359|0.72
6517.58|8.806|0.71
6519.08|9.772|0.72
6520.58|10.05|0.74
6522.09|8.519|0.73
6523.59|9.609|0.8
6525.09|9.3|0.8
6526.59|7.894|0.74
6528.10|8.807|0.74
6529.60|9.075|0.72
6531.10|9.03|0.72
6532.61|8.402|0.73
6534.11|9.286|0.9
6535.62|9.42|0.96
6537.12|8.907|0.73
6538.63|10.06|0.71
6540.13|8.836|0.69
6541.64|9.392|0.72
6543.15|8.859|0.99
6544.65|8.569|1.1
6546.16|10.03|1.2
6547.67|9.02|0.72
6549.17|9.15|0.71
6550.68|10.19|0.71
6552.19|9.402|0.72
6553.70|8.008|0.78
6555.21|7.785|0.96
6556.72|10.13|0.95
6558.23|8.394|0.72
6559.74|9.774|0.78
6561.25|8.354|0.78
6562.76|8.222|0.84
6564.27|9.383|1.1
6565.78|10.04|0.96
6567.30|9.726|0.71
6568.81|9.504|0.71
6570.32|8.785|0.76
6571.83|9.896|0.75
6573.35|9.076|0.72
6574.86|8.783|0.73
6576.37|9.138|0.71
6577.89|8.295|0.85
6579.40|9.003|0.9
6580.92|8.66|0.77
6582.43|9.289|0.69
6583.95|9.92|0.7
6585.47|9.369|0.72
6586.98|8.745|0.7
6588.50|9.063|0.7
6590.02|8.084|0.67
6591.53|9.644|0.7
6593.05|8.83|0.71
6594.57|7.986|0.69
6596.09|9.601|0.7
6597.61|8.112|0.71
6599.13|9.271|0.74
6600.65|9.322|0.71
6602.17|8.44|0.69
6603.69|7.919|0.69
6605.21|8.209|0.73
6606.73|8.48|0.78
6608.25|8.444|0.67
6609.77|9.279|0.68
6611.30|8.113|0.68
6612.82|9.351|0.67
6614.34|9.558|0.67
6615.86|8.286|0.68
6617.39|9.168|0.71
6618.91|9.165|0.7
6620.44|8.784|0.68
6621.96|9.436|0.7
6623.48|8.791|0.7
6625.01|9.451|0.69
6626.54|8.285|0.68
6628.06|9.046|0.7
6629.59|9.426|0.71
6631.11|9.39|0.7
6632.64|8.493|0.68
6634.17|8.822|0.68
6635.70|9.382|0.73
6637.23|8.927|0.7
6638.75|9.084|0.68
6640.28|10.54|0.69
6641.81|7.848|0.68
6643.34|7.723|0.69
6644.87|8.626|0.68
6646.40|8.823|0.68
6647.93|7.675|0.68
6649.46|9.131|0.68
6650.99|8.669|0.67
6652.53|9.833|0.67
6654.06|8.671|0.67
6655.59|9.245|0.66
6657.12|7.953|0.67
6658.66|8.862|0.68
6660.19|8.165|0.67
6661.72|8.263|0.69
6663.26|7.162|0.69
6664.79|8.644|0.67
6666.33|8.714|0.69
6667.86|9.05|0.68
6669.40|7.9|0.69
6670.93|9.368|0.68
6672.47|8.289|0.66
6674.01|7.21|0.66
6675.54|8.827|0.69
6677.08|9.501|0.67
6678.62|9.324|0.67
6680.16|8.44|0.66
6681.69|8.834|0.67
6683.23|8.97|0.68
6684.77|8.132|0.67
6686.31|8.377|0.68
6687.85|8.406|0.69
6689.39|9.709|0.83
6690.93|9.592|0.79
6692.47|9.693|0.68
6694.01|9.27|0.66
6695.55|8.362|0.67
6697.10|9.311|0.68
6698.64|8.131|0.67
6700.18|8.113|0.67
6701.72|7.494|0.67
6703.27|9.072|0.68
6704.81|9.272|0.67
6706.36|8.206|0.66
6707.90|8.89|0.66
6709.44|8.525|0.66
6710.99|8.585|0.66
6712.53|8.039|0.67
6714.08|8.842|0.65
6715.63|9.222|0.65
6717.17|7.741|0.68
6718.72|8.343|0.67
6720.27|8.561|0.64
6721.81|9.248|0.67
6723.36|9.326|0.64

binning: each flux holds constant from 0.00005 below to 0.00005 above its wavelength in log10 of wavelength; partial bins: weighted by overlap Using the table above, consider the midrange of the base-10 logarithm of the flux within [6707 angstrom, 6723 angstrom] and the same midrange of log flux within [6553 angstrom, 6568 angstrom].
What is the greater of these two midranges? 0.948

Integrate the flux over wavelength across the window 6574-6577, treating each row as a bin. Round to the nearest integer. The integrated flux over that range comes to 27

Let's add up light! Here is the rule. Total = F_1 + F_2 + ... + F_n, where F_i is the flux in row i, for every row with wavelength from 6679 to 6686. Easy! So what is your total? 34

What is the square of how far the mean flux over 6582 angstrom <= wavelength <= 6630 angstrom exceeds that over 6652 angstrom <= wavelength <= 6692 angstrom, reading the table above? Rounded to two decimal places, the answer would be 0.05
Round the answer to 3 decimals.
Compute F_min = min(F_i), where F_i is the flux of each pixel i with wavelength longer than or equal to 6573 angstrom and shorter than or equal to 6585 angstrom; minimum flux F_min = 8.295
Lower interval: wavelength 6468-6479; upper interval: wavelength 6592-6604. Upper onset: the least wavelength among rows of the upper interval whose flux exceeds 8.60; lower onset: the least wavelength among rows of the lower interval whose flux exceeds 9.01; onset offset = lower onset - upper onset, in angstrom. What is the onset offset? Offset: -124.8 angstrom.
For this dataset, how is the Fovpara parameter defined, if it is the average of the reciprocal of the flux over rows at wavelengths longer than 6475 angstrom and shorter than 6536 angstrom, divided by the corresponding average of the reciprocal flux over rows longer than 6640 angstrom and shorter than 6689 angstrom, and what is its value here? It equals 0.94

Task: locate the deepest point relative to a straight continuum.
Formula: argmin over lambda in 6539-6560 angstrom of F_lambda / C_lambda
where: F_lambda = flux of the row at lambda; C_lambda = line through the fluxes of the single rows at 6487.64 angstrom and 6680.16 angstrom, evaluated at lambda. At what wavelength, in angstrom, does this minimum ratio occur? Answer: 6555.21 angstrom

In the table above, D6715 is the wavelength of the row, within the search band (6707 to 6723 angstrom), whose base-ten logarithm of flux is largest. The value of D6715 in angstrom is 6721.81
